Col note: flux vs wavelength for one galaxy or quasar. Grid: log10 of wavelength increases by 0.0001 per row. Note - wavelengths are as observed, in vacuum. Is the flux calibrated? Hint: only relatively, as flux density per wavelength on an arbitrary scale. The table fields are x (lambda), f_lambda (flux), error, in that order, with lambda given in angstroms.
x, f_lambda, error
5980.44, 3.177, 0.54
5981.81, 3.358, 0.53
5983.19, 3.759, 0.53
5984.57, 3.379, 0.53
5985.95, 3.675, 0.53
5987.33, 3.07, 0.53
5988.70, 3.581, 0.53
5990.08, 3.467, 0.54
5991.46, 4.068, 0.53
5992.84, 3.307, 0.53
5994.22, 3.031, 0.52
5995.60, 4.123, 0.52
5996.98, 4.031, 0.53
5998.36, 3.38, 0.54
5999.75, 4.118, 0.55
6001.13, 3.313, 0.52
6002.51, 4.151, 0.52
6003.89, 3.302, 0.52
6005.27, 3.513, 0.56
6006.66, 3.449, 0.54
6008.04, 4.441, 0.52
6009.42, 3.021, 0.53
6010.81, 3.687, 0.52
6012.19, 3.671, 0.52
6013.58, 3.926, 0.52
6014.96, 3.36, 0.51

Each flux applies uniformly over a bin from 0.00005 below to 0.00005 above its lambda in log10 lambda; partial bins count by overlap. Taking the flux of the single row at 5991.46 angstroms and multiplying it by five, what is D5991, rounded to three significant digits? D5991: 20.3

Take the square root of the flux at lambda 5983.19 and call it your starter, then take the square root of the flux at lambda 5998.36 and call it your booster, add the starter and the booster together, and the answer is 3.78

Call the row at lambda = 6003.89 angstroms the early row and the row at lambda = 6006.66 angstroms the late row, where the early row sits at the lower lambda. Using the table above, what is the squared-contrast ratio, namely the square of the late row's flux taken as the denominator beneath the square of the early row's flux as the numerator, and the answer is 0.92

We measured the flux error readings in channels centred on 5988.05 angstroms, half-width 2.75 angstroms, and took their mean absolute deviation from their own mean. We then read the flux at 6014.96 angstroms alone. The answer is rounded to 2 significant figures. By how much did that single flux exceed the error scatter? 3.4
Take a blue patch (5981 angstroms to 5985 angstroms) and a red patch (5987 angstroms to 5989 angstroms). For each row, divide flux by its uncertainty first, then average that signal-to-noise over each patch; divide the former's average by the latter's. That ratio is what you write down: 1.05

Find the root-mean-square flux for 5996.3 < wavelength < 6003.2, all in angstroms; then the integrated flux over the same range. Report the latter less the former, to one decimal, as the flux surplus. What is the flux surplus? 22.4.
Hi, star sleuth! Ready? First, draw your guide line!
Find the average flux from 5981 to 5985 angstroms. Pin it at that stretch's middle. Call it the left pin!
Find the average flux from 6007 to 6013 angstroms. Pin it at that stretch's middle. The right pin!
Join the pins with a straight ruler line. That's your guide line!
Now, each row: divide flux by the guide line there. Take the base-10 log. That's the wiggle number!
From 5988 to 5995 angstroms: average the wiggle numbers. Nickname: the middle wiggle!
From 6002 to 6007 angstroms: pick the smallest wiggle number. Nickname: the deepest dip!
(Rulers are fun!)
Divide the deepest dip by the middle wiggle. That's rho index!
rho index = 4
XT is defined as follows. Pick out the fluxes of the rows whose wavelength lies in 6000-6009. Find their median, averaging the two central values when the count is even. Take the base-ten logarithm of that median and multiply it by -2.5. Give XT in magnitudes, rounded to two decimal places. -1.35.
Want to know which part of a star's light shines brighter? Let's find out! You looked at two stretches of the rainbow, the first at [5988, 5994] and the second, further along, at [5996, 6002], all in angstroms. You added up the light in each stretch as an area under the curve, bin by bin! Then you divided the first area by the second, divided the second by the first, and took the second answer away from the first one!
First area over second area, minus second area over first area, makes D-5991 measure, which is -0.1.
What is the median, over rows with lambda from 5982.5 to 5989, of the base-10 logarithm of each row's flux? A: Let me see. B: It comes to 0.554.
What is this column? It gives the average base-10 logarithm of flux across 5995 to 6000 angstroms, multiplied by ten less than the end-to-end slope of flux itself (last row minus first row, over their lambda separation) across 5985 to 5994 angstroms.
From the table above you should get -5.9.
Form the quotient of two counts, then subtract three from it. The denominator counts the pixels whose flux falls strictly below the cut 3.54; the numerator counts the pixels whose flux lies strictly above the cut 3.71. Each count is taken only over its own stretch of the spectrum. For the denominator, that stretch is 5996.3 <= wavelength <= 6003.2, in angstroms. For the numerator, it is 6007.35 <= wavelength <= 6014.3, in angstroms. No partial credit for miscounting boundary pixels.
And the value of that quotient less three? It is -2.0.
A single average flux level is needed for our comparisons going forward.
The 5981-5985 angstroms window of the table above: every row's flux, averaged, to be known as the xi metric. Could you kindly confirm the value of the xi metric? 3.50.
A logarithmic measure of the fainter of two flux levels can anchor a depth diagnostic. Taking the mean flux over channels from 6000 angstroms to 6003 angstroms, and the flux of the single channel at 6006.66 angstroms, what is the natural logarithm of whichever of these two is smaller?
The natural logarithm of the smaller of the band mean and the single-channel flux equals 1.24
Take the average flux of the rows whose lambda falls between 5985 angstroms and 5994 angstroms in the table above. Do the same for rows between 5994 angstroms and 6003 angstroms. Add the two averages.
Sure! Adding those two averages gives 7.26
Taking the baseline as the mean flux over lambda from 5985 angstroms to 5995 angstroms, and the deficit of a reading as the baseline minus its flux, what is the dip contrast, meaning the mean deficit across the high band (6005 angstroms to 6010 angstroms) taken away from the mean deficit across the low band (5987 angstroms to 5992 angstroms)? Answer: 0.06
